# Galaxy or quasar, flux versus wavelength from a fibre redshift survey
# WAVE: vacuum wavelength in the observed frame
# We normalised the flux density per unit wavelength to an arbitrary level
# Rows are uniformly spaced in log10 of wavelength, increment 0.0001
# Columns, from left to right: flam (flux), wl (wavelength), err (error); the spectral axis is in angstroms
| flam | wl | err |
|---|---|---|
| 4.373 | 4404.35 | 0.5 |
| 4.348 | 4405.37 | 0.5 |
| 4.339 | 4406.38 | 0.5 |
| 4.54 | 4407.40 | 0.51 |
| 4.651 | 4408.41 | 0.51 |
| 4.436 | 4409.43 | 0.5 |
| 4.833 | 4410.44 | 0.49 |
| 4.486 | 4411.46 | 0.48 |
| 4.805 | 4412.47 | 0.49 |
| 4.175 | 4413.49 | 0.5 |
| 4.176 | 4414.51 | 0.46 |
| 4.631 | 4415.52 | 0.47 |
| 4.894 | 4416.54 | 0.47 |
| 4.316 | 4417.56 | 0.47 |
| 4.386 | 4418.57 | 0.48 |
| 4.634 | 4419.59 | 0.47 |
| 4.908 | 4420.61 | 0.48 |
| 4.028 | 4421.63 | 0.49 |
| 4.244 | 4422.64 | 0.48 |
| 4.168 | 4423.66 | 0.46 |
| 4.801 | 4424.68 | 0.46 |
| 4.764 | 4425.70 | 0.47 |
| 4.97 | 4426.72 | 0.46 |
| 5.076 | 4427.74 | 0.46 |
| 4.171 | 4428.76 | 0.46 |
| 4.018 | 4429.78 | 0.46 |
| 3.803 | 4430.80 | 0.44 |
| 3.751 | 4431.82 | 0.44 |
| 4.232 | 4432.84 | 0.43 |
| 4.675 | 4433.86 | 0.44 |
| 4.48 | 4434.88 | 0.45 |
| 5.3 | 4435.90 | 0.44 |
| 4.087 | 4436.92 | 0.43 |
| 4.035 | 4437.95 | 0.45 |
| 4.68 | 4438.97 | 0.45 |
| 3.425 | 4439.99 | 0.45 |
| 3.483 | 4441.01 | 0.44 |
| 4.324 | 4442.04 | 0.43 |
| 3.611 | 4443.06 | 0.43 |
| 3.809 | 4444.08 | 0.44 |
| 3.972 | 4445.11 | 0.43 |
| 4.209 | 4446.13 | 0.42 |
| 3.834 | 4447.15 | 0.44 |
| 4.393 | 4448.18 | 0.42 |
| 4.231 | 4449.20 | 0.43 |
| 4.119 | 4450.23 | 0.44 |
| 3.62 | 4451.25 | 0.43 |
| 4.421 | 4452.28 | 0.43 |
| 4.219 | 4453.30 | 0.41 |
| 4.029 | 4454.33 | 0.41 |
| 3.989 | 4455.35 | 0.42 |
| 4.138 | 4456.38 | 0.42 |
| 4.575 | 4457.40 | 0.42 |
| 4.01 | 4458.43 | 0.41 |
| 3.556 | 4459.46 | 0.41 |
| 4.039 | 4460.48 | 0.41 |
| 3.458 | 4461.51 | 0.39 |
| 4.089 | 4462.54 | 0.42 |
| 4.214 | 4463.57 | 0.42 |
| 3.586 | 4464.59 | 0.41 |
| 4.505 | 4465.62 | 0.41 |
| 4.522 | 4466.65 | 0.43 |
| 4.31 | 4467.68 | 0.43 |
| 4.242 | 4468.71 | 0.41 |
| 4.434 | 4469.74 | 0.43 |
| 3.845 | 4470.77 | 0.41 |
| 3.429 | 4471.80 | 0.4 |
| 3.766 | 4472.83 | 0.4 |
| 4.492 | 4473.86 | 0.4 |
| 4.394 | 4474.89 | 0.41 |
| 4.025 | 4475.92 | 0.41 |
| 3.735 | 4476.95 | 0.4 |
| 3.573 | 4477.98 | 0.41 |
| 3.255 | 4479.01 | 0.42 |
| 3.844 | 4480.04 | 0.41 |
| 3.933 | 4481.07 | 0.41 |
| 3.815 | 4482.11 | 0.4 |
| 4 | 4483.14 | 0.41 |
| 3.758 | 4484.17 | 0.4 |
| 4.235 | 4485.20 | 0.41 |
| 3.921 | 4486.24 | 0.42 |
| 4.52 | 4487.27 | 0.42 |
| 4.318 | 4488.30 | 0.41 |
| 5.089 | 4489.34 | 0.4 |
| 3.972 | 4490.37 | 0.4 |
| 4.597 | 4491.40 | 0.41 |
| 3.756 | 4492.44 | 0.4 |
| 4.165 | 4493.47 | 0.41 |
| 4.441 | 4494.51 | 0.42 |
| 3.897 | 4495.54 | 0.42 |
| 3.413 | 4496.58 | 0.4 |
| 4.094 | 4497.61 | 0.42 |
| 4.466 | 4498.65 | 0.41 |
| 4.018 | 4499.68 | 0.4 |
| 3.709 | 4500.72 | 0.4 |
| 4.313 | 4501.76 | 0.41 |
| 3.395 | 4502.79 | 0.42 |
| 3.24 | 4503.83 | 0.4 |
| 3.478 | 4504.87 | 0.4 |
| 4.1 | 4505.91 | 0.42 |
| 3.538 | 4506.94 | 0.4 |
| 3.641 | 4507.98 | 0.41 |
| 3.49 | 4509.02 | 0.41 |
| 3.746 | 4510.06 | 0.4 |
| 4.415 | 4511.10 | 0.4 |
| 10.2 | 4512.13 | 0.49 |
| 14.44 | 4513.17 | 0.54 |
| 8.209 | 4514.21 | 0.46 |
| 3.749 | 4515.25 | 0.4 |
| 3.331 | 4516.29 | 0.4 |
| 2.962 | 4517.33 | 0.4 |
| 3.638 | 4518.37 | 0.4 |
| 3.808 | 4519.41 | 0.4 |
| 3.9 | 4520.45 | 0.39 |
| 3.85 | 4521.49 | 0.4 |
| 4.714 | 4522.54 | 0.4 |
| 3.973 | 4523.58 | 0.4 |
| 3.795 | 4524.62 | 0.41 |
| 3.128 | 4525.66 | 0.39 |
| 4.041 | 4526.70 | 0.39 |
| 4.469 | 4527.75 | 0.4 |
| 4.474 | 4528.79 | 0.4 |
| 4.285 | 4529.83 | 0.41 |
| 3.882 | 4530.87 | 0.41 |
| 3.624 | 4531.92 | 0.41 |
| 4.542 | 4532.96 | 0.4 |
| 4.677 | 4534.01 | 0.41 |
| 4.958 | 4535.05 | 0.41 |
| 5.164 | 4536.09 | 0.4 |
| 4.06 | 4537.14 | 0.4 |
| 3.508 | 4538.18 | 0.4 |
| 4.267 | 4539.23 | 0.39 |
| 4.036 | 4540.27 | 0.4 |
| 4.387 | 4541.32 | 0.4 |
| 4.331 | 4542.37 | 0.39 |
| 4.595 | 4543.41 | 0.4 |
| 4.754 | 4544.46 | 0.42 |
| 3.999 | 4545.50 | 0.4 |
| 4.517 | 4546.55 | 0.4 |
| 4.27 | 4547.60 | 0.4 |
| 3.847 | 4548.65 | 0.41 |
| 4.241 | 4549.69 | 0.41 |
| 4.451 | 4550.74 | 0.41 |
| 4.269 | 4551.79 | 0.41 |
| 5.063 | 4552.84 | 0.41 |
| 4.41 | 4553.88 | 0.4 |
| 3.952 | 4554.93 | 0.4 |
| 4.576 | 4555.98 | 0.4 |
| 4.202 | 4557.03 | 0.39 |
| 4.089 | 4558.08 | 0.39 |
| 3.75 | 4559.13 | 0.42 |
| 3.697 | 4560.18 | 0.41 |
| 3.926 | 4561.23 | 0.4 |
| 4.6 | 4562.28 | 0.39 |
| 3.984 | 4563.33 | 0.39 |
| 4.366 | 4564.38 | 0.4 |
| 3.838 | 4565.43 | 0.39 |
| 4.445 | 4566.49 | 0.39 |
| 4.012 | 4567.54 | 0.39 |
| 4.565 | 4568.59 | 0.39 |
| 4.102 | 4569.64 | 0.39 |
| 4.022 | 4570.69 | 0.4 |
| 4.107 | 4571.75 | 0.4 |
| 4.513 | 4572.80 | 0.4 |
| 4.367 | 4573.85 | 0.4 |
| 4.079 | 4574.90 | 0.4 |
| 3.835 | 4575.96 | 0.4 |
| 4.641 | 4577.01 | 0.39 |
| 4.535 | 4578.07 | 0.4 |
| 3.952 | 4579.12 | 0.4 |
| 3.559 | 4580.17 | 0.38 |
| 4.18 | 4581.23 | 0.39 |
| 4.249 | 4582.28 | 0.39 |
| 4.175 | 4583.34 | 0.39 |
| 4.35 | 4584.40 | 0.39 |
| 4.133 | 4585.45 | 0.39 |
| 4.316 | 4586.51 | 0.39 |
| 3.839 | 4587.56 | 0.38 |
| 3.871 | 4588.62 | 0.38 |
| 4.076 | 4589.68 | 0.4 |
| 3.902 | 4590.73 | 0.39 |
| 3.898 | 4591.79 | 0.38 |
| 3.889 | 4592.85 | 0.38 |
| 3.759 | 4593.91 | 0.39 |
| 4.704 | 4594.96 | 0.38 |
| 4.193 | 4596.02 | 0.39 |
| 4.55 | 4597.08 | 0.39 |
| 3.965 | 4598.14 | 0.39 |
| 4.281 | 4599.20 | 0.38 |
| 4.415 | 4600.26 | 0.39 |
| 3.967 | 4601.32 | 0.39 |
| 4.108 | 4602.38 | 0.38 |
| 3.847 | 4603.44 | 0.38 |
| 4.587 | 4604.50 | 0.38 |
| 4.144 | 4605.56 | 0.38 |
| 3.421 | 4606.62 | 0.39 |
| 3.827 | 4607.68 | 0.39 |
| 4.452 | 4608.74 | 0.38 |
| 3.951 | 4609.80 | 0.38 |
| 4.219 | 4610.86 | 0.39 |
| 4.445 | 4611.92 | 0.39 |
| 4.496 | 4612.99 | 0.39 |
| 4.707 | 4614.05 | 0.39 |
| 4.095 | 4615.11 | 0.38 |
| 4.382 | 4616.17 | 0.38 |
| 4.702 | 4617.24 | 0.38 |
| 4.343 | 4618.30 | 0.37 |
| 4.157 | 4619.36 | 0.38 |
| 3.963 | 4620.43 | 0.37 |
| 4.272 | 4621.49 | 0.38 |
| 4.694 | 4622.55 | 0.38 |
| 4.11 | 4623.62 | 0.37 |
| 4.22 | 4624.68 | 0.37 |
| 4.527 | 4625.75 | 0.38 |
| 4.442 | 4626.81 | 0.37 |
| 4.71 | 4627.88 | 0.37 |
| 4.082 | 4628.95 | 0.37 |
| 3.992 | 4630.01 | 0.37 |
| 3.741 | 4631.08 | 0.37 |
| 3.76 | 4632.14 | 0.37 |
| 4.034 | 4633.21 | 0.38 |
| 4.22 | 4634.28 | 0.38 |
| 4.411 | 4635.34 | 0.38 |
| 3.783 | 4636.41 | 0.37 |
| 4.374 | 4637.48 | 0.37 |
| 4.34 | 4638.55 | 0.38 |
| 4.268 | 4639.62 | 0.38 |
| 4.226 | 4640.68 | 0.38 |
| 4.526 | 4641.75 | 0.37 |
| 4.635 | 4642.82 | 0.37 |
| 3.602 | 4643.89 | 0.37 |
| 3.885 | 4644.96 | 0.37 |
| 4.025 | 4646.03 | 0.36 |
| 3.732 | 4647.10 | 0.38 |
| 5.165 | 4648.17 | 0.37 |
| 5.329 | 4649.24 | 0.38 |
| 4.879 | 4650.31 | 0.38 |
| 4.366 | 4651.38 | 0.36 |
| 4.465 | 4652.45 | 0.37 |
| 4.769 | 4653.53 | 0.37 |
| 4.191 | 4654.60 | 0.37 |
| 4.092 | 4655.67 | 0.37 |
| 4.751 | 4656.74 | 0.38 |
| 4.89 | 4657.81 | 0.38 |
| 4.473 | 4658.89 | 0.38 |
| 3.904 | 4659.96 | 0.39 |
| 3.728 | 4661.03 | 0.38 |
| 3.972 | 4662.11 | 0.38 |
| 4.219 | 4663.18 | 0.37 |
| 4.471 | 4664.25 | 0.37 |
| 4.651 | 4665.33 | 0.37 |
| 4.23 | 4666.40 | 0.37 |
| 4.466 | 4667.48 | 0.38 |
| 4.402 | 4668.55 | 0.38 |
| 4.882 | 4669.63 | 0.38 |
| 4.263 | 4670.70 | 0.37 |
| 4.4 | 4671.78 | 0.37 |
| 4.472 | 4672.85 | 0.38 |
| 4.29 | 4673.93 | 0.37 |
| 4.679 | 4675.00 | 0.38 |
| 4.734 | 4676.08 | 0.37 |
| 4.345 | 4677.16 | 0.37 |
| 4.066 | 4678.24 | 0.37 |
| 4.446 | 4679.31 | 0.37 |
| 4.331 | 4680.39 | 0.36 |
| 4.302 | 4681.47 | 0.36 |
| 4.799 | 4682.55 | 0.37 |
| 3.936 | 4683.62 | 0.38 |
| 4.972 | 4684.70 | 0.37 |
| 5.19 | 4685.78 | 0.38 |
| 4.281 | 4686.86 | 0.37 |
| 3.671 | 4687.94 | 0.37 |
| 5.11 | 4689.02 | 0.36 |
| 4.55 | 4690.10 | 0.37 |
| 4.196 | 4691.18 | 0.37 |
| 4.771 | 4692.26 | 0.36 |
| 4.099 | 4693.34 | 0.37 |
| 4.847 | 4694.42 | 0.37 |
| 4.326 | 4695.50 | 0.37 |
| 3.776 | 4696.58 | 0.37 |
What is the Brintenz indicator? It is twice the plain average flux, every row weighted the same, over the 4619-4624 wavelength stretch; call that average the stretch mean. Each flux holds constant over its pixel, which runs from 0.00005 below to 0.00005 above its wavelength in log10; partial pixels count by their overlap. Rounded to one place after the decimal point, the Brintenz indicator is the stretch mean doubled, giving 8.5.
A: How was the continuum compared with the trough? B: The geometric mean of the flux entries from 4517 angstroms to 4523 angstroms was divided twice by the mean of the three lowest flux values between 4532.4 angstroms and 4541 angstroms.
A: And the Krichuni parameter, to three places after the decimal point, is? 0.252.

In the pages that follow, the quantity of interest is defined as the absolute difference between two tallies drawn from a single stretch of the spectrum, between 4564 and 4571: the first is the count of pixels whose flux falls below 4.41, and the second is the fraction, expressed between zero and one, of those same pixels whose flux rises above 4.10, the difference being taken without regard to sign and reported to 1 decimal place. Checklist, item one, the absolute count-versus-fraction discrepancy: 4.4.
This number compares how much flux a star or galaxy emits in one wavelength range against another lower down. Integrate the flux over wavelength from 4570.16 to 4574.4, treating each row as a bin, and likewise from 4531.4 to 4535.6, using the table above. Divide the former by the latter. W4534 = 0.96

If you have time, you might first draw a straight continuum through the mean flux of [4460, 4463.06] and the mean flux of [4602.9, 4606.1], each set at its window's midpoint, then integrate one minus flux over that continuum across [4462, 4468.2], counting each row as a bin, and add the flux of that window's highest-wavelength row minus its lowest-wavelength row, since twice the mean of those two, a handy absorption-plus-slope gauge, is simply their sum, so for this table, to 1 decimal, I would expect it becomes -0.3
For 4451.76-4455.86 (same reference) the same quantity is -0.8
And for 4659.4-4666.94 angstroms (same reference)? 0.6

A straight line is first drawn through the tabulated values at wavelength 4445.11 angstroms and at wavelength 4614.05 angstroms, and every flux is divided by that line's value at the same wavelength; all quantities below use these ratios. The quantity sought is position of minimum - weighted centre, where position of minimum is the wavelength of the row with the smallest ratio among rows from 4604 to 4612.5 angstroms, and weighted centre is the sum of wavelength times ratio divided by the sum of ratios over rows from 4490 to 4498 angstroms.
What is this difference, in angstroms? 112.7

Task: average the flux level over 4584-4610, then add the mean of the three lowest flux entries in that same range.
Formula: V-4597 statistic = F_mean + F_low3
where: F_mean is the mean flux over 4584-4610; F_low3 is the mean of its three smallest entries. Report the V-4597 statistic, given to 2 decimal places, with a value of 7.77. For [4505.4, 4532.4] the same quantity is 7.81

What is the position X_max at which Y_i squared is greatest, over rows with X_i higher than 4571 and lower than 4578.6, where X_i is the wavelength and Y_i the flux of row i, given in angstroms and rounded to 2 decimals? 4577.01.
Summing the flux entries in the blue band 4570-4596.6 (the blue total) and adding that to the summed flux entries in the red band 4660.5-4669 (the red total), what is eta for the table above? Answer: 137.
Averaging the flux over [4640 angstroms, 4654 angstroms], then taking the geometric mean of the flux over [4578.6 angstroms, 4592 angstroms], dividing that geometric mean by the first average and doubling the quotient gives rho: 1.82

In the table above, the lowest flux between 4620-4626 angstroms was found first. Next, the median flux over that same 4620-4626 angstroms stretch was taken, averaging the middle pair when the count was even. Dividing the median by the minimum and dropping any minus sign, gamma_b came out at 1.07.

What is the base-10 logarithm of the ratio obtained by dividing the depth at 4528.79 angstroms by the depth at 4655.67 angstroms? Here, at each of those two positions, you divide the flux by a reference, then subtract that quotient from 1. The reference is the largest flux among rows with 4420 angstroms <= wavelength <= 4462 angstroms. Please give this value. -0.17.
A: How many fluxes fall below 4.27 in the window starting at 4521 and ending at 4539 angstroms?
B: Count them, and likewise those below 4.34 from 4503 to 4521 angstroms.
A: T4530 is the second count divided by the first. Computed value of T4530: 1.4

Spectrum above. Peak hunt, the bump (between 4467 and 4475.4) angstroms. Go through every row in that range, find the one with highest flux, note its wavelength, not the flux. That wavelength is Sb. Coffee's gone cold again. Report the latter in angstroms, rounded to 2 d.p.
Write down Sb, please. 4473.86 angstroms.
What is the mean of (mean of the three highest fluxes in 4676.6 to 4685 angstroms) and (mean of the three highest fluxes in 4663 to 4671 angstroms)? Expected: 4.70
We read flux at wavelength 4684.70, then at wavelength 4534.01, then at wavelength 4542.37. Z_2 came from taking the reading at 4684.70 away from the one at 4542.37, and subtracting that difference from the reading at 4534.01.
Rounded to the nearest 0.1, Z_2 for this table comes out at 5.3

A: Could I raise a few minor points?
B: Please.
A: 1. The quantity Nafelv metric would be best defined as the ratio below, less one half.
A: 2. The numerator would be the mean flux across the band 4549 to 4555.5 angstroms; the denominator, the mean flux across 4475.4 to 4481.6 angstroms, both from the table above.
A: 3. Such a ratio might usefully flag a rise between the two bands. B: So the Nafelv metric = 0.68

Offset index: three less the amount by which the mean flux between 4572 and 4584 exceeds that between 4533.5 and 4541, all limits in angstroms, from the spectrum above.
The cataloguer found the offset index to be 3.19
